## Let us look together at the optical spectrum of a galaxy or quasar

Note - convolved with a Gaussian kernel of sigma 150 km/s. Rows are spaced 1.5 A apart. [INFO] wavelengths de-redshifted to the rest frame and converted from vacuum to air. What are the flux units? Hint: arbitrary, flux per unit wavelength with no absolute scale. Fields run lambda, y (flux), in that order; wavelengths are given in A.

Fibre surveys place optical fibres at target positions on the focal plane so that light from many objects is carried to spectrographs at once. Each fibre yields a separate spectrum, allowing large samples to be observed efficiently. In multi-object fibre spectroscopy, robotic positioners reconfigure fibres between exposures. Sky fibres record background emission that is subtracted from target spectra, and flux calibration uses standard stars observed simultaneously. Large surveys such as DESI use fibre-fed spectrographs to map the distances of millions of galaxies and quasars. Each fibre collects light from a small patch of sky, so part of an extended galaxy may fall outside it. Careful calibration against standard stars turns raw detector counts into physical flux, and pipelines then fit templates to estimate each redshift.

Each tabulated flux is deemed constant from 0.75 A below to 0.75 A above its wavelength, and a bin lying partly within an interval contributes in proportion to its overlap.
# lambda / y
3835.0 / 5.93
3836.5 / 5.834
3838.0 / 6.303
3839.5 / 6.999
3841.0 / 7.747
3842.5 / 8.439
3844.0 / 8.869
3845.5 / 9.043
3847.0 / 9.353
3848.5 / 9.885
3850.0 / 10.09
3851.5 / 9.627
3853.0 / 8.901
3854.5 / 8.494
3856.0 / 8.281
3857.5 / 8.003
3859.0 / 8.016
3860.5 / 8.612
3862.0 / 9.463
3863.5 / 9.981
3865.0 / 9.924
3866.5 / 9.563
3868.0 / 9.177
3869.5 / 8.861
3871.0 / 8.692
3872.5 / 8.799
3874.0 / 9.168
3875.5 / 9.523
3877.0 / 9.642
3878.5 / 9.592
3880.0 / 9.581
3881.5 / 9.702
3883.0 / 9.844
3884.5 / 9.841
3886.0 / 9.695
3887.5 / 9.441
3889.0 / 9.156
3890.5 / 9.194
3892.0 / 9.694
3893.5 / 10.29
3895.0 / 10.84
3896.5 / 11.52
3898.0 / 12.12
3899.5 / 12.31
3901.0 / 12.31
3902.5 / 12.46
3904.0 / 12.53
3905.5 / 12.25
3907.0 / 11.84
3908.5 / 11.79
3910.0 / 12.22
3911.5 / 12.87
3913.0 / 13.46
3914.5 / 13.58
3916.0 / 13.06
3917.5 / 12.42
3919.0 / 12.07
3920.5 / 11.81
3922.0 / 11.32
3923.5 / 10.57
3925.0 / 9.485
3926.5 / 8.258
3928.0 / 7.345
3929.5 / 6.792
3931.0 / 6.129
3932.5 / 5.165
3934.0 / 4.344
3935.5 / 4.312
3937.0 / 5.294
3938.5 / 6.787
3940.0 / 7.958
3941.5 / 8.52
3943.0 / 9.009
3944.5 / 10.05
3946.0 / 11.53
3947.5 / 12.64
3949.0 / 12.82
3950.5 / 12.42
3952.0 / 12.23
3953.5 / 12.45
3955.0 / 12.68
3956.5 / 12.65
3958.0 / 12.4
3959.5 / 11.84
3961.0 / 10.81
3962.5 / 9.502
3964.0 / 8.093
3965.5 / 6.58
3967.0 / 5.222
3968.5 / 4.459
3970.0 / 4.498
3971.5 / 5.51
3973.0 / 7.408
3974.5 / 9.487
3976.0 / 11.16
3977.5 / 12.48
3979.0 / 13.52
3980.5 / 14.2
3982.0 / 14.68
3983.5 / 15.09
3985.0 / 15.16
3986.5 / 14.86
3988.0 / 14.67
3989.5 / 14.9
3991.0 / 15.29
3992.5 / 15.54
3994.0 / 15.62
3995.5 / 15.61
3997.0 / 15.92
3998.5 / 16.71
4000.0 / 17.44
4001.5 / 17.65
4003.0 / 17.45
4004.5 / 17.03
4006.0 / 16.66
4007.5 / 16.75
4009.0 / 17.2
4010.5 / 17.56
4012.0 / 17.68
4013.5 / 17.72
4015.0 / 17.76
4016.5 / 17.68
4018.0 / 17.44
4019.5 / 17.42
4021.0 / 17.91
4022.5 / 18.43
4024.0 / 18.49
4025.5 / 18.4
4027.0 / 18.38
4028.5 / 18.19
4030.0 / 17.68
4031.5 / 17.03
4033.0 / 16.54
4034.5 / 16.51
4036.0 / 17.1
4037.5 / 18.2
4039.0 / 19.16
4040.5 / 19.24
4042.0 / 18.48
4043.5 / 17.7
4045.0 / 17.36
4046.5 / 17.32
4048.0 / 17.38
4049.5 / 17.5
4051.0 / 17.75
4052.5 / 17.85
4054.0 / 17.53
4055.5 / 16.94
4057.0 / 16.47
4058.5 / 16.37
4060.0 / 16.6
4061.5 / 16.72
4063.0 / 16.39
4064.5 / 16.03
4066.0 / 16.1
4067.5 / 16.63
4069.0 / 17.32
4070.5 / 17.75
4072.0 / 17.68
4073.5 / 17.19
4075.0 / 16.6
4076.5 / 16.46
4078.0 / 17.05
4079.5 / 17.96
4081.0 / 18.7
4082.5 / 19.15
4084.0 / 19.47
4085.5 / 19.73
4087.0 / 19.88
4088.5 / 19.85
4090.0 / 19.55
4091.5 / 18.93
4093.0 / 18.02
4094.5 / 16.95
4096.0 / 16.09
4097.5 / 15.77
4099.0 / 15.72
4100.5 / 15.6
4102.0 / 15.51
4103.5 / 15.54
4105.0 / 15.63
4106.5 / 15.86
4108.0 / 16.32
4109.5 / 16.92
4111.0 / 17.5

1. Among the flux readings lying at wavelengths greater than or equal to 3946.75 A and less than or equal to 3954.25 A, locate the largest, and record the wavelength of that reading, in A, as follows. 3949.0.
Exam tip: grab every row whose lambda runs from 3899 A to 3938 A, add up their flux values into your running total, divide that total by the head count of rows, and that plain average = 10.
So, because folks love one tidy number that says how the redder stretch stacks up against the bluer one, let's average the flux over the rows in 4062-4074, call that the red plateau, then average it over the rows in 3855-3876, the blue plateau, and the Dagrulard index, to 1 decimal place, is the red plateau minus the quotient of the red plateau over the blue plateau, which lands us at 15.0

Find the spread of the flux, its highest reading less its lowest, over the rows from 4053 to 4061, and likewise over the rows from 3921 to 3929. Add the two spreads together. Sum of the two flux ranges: 5.1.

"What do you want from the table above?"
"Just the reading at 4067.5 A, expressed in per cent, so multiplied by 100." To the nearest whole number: 1663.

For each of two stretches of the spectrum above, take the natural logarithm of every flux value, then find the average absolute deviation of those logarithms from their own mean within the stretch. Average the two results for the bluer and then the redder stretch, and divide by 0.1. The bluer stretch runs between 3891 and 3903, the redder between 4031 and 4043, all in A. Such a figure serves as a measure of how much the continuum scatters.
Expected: 0.67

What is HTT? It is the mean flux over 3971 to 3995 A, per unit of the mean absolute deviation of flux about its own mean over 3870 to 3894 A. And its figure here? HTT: 42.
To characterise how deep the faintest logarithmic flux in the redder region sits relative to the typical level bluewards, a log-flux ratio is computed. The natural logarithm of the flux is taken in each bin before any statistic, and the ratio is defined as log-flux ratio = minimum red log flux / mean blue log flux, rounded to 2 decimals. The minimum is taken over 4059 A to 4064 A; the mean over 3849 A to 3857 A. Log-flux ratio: 1.27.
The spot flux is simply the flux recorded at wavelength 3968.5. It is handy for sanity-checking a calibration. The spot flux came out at 4.459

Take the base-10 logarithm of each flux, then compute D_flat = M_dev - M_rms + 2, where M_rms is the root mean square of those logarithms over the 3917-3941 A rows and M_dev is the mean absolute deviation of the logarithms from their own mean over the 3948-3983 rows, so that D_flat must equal 1.24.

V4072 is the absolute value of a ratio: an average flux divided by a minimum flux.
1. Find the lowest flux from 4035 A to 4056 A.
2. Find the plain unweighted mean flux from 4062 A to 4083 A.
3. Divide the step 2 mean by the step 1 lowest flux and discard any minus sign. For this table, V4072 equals 1.0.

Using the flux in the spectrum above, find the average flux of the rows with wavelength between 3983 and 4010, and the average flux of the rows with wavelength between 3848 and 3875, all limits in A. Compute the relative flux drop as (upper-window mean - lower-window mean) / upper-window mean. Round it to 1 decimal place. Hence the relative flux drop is 0.4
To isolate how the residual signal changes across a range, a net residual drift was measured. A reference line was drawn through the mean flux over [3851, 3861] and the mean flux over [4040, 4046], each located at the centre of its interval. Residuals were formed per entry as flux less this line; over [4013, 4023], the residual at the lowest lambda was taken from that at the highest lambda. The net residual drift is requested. 0.2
